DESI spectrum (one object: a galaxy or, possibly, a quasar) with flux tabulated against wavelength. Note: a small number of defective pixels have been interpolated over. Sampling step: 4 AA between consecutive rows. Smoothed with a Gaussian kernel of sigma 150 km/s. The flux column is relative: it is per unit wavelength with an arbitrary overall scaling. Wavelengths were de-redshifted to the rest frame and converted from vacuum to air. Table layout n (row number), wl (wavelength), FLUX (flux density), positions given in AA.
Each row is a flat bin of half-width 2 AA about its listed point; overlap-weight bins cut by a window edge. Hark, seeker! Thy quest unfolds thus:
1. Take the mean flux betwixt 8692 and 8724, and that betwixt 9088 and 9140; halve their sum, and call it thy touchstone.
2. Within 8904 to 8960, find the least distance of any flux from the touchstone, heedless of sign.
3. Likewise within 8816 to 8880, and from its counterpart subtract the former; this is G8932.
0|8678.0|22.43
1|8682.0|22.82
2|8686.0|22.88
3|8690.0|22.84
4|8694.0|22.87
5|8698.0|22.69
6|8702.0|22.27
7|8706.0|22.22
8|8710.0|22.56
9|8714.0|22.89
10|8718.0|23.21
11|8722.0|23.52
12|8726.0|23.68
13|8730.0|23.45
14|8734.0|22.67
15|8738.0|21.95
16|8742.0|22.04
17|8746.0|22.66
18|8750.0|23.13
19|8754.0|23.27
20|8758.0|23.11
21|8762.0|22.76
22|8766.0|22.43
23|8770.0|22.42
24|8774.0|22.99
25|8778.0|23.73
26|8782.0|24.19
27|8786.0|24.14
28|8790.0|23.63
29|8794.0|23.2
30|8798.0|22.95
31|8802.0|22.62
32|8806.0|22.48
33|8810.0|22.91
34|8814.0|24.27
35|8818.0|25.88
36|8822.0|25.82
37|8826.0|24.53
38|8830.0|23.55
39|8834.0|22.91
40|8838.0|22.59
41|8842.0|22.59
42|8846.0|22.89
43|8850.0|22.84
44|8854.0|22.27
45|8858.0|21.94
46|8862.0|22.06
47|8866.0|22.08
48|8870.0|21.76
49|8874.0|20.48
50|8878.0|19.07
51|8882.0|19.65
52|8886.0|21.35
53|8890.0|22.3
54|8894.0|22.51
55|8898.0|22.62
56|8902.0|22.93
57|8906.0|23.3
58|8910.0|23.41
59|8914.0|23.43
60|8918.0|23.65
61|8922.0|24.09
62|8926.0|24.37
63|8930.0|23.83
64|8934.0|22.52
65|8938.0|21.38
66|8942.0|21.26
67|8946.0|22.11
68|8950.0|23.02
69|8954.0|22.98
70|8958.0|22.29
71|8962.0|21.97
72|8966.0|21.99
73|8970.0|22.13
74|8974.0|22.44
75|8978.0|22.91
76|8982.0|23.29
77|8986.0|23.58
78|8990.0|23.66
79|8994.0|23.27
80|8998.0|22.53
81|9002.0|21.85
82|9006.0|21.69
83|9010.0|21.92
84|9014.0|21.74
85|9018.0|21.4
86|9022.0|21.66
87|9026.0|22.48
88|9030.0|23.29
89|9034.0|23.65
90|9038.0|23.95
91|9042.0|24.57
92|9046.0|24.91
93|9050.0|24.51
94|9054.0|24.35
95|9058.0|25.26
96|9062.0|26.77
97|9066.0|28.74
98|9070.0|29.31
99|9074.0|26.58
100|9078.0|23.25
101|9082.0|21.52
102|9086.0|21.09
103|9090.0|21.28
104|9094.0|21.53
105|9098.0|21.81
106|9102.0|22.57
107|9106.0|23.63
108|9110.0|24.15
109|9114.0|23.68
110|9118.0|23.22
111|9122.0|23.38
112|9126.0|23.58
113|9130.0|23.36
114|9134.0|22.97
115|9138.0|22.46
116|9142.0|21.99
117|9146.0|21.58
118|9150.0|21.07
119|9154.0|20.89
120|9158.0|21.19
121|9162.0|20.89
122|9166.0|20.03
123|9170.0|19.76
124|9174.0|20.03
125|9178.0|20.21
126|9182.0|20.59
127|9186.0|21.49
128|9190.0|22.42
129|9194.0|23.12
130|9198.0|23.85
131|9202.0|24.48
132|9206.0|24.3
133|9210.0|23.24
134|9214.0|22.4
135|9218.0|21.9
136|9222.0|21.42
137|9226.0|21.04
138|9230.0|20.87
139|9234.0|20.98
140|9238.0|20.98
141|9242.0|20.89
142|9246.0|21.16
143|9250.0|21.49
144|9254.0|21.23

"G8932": -0.14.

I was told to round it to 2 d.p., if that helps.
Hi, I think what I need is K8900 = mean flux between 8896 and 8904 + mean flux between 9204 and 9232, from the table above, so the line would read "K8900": 44.94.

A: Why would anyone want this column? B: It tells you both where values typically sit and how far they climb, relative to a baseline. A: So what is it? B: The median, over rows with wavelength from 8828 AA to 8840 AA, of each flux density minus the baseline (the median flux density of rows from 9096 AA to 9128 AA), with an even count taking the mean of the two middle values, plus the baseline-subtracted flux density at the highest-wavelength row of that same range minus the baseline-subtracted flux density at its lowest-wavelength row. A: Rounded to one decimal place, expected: -1.5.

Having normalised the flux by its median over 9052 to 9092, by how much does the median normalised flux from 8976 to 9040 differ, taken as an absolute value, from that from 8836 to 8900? 0.022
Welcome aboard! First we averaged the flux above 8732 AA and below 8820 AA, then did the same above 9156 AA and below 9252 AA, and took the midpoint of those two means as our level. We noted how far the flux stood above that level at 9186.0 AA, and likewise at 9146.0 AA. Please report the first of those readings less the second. -0.1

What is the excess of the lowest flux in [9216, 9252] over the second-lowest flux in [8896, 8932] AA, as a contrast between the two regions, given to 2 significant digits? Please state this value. -2.1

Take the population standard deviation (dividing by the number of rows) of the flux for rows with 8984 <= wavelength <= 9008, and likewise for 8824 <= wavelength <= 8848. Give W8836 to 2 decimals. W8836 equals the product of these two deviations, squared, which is 0.29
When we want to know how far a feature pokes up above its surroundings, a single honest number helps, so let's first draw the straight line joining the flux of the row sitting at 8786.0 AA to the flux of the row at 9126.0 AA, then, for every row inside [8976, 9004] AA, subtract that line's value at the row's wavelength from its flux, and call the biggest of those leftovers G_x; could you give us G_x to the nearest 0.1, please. -0.1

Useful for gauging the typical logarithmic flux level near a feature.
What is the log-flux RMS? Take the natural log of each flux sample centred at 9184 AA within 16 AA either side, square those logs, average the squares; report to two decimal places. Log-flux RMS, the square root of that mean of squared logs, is 3.06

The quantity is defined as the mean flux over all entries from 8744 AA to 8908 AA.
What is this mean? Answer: 22.8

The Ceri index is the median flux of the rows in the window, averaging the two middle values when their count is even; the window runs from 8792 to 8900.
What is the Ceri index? 22.6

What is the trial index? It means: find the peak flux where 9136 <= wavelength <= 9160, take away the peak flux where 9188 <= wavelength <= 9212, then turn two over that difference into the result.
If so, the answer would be -1.0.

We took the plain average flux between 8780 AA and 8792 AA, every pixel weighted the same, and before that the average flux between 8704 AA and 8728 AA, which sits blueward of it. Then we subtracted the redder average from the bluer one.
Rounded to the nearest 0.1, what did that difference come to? -1.0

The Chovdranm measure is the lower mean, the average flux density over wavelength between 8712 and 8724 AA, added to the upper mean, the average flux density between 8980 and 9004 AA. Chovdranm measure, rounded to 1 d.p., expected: 46.2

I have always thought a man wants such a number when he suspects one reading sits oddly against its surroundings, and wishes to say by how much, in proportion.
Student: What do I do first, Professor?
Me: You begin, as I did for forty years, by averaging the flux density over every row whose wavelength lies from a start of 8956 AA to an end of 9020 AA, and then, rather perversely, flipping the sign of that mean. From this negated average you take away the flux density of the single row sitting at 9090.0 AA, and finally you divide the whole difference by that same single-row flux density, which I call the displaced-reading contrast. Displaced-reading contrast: -2.05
